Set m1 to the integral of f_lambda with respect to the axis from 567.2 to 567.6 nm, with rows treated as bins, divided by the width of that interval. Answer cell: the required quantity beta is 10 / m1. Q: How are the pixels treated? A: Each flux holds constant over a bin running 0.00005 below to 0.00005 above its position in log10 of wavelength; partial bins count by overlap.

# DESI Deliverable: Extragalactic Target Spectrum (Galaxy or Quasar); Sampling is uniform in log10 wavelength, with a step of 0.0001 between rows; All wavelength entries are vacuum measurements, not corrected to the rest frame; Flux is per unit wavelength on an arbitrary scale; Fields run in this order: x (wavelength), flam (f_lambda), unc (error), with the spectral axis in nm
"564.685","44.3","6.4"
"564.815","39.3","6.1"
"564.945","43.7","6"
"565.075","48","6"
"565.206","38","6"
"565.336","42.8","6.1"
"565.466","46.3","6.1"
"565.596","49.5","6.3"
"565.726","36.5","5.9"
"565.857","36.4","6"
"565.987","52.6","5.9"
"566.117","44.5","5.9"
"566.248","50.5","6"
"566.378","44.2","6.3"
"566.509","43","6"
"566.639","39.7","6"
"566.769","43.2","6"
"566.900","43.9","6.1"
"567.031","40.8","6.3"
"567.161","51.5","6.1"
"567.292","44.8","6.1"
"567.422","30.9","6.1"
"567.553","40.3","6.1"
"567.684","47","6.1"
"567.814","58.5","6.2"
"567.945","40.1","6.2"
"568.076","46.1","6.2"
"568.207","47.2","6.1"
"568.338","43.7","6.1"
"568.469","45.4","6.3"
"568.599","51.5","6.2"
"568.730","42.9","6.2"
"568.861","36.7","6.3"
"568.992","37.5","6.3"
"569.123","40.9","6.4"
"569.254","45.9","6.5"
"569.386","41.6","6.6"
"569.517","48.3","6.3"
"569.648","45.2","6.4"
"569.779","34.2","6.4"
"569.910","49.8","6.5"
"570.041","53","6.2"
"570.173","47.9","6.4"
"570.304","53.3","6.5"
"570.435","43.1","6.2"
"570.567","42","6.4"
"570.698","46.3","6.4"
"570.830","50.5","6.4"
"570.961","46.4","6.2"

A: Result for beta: 0.254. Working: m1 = 39.4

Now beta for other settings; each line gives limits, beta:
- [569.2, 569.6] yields 0.221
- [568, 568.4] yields 0.220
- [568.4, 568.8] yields 0.215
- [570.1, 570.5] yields 0.208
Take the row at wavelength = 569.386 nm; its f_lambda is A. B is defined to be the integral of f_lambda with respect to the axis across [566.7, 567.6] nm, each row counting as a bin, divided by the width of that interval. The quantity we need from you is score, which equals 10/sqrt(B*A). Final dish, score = 0.239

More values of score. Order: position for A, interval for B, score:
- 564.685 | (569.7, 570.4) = 0.218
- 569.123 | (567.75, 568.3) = 0.226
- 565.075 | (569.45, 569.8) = 0.218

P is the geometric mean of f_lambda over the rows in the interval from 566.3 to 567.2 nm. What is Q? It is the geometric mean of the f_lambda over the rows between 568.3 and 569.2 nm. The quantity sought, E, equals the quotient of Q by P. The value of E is 0.97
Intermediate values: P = 44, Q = 42.4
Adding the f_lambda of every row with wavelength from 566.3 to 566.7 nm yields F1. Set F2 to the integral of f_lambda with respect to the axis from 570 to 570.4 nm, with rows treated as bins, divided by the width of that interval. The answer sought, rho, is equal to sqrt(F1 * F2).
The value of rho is 80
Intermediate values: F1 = 127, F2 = 50.7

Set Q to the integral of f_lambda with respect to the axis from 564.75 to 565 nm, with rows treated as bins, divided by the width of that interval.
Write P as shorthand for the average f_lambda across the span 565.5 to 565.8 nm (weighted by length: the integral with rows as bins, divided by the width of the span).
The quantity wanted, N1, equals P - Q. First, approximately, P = 43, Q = 41.4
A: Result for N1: 1.7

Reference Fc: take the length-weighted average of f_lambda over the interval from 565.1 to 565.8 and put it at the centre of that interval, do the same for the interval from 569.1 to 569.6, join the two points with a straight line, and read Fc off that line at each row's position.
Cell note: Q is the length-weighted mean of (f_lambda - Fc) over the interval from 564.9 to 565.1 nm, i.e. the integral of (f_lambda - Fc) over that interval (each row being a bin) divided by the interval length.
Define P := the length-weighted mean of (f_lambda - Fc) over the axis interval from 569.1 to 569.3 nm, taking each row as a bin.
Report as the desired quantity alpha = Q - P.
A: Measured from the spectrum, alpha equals 4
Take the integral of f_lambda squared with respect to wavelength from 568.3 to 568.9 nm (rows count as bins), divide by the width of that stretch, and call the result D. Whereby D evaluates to 1994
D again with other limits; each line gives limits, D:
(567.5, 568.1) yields 2214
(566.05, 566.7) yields 1987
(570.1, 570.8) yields 2202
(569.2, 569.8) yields 1923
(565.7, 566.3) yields 2019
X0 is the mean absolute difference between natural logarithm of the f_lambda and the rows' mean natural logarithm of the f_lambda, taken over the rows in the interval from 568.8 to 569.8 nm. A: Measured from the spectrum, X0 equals 0.097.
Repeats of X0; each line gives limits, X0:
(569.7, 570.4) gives 0.128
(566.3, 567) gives 0.030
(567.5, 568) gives 0.133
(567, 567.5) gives 0.151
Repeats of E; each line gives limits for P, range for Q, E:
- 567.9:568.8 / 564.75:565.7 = 0.97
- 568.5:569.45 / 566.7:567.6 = 0.99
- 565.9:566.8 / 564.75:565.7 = 0.97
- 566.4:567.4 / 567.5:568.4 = 1.05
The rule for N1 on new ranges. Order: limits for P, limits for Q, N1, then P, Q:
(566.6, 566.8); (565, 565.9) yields -1.1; 41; 42.6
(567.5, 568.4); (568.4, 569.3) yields 3.3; 46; 42.9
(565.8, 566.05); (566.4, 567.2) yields 1.3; 45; 43.5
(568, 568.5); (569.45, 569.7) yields -1.4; 45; 46.9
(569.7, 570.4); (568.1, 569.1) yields 3.9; 47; 43.6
